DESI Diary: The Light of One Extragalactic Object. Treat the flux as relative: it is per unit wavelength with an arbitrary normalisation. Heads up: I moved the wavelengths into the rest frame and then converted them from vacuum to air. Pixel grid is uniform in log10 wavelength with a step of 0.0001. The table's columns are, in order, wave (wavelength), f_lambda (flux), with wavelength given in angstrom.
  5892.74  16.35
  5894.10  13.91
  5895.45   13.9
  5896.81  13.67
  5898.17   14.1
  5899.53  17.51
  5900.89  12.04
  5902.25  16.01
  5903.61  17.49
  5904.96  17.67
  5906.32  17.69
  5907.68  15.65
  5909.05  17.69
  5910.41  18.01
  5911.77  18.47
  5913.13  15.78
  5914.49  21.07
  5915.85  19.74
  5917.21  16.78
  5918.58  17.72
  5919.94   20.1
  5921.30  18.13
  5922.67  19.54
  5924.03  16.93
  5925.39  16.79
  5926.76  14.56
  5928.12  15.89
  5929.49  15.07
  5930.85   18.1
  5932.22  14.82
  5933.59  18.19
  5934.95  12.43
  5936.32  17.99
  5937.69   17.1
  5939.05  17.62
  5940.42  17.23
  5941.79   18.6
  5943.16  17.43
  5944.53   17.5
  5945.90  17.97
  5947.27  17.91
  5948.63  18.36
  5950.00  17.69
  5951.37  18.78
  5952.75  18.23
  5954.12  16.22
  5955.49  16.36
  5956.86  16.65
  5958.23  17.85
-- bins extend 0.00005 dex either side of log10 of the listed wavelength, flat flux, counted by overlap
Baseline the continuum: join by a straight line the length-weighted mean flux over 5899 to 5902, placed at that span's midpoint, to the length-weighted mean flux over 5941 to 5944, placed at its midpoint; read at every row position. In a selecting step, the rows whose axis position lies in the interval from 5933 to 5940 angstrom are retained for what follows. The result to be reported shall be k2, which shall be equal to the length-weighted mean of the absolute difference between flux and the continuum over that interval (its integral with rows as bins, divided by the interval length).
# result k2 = 1.36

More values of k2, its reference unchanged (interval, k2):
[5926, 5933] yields 1.66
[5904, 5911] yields 2.02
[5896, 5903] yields 1.59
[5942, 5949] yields 0.39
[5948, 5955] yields 0.86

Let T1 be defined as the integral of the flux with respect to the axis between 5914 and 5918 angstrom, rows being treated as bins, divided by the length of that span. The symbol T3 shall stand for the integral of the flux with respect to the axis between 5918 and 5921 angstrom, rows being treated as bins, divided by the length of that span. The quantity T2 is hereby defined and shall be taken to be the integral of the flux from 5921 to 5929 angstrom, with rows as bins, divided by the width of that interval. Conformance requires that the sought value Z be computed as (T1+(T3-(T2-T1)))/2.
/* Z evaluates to 20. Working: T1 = 19.1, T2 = 16.9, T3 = 18.9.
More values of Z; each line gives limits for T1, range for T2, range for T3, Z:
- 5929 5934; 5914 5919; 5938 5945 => 16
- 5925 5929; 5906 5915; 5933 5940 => 15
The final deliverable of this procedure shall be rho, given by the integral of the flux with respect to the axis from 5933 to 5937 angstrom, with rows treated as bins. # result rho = 65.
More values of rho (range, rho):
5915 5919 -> 73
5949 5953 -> 73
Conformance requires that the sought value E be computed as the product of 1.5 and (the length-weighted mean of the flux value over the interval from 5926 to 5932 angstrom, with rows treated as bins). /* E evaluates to 23.7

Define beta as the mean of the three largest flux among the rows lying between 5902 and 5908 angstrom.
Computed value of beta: 17.6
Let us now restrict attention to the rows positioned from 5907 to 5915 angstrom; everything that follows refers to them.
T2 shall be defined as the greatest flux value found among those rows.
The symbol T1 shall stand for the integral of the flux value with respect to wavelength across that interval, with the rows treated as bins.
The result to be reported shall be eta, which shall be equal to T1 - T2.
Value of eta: 121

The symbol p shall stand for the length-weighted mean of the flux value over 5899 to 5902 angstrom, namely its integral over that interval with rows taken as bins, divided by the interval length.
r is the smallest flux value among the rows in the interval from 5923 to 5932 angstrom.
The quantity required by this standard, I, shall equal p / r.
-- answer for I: 1.0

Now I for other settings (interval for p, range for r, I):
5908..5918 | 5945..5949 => 1.0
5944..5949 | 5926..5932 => 1.2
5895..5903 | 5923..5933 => 1.0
